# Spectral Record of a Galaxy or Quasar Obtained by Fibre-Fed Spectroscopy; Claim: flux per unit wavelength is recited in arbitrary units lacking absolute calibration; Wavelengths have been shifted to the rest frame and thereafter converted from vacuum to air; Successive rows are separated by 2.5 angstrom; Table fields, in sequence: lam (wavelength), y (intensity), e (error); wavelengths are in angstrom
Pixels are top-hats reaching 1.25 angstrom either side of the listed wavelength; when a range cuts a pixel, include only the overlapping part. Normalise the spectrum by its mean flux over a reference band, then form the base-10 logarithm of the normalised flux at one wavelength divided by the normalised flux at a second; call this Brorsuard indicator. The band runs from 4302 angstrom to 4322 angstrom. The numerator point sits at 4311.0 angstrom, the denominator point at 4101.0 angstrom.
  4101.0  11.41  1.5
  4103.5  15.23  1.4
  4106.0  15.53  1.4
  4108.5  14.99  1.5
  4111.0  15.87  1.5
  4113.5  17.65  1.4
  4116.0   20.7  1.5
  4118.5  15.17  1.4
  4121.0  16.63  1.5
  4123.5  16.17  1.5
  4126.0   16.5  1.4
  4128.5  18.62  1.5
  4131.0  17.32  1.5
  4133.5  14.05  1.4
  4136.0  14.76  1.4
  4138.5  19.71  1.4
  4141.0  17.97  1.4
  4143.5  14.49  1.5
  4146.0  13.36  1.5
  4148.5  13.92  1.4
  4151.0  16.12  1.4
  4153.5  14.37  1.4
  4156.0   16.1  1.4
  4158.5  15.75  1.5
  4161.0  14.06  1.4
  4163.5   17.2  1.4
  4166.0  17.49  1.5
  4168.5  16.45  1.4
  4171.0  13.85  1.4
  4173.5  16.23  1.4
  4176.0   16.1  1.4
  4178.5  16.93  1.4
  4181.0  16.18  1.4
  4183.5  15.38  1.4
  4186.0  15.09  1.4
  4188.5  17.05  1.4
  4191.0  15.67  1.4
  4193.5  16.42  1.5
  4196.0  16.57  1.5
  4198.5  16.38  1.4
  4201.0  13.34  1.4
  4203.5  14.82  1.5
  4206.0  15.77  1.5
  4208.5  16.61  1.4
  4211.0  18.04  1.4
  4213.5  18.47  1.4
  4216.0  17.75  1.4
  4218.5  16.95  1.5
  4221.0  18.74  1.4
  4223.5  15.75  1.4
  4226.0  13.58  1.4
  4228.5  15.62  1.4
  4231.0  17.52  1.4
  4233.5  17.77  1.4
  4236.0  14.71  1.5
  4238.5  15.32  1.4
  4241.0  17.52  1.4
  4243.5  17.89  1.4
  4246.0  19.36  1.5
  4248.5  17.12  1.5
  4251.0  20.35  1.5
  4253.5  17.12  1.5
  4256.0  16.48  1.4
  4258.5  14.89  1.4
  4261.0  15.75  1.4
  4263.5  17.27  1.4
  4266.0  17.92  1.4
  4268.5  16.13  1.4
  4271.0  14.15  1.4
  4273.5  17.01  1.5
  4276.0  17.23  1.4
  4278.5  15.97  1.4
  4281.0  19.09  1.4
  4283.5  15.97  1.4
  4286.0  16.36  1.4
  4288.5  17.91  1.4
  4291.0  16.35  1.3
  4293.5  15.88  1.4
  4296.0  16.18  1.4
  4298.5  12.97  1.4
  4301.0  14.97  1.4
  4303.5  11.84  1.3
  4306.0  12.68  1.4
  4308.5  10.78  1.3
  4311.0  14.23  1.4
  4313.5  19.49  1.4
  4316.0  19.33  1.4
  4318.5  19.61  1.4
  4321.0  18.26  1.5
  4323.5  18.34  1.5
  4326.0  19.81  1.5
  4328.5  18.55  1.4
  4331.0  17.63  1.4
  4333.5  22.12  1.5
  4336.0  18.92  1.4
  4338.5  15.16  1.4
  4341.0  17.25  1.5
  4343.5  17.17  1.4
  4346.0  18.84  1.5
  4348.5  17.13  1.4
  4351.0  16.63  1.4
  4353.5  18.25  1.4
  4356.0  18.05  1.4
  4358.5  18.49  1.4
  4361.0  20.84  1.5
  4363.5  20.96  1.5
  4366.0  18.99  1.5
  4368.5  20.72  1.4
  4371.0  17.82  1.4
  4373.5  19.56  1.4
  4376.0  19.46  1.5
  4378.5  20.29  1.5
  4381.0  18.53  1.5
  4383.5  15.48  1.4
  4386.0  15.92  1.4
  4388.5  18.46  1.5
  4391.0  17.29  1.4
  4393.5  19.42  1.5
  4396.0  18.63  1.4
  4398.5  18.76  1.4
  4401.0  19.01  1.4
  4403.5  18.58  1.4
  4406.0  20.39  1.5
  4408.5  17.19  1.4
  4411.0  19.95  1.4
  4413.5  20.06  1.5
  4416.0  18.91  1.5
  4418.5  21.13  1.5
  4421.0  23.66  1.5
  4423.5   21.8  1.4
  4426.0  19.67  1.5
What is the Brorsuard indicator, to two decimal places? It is 0.10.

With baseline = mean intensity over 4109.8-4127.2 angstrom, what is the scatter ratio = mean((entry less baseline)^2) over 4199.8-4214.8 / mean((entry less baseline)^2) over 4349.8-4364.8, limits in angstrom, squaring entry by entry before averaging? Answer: 0.6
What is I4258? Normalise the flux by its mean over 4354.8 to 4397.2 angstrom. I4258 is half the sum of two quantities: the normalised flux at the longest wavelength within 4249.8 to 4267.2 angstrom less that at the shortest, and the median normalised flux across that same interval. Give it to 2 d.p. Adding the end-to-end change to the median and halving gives 0.39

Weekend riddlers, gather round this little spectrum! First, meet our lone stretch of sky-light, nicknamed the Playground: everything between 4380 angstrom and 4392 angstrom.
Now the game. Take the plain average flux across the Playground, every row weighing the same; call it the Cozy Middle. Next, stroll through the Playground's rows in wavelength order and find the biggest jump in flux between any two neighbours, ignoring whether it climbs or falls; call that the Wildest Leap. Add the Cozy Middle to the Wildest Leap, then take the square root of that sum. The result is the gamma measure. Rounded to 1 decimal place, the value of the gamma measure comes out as 4.5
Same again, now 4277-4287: 4.5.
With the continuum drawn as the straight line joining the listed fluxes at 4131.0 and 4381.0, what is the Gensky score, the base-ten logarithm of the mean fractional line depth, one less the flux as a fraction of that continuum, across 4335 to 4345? -1.18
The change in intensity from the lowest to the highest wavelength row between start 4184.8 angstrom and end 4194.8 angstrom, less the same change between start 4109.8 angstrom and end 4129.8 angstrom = -1.4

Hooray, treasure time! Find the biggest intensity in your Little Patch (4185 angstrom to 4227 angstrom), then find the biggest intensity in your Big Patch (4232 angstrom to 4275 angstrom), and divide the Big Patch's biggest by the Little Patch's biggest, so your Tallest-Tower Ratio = 1.09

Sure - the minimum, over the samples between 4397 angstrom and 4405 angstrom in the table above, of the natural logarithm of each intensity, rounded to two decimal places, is 2.92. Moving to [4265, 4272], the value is 2.65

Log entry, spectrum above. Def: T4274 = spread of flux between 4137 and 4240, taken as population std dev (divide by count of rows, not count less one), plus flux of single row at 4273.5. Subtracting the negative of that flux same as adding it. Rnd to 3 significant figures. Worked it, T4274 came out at 18.5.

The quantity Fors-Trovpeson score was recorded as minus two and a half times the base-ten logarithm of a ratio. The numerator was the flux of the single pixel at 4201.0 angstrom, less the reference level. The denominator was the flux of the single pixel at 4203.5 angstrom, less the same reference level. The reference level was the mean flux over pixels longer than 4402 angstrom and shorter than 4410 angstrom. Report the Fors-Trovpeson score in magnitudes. -0.3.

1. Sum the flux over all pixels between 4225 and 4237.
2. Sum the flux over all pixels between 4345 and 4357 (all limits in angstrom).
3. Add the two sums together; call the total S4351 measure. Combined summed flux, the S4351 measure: 168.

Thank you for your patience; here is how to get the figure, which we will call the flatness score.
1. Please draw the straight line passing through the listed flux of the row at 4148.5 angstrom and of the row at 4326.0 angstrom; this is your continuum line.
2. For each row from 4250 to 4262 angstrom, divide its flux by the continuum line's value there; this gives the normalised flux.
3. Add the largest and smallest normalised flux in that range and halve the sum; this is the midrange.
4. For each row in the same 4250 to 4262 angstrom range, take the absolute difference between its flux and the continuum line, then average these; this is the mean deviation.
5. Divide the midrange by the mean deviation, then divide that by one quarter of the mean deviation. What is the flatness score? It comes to 1.3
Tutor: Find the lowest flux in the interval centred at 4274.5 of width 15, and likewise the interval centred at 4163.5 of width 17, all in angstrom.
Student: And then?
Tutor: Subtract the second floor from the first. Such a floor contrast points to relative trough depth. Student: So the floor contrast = 0.3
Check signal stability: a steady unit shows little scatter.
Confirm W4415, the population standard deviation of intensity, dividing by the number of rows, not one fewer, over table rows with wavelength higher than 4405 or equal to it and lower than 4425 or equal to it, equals 1.8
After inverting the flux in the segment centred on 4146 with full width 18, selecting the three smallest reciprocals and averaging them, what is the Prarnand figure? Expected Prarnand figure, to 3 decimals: 0.056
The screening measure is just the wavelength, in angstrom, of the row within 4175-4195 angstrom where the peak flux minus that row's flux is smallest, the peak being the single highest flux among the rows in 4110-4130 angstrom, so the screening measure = 4188.5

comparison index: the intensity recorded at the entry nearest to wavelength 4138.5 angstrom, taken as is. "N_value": 19.71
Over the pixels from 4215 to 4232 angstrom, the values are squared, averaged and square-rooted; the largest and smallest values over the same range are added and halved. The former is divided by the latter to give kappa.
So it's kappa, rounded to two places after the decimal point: 1.03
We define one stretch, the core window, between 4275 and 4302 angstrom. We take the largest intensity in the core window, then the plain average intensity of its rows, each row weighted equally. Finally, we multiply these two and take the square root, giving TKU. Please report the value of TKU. 17.62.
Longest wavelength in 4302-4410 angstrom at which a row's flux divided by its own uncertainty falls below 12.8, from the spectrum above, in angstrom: 4408.5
